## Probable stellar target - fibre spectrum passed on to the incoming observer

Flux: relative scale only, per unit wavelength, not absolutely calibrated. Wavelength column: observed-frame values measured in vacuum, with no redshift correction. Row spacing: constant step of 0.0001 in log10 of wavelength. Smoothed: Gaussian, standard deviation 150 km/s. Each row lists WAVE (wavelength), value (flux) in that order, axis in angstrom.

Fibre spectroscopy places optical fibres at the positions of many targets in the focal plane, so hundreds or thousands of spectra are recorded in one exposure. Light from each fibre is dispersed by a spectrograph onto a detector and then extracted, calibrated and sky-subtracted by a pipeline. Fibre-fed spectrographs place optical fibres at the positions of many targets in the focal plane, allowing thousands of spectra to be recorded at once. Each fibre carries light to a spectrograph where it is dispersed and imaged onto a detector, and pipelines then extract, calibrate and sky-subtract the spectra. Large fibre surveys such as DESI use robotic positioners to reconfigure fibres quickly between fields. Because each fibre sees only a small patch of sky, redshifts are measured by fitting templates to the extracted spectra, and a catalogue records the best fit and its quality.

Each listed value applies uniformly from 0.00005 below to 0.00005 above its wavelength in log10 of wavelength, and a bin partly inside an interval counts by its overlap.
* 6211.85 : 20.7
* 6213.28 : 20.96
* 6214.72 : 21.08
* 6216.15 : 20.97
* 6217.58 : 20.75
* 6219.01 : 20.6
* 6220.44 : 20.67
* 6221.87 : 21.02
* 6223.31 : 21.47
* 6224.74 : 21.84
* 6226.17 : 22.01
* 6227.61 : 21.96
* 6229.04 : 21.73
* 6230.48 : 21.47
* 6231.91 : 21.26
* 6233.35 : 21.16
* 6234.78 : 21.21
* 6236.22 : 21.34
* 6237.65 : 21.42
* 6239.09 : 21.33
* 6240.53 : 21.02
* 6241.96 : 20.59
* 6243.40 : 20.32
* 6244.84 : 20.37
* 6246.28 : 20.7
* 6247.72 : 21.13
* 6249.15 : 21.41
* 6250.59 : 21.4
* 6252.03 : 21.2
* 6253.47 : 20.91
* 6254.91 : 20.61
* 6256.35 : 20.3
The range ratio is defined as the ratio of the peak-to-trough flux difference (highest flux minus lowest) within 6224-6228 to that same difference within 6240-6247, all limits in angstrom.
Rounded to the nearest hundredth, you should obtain 0.24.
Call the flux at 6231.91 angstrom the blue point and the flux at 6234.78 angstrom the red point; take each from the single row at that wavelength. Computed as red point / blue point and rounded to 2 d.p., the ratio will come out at 1.00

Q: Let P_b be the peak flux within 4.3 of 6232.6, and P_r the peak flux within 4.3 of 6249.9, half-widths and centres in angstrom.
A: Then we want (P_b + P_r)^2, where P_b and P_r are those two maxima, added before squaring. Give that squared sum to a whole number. 1861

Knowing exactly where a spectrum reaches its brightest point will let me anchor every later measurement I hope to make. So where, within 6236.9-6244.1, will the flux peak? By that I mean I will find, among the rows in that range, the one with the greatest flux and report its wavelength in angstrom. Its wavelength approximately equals 6237.65 angstrom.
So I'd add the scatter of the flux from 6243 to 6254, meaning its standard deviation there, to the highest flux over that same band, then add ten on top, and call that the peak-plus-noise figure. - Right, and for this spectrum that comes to 31.8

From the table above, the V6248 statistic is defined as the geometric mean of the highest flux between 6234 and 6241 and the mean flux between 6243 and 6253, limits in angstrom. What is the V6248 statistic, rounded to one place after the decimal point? 21.2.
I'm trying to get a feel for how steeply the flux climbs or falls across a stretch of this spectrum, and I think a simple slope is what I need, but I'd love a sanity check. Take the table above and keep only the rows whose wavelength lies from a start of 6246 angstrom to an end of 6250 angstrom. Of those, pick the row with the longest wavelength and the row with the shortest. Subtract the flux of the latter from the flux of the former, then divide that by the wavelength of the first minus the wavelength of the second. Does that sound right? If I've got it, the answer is 0.25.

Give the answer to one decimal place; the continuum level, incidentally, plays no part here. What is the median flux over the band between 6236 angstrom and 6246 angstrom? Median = 21.0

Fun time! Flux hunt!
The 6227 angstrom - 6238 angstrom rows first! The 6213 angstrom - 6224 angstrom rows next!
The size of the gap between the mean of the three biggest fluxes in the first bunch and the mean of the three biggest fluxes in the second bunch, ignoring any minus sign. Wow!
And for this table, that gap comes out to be 0.53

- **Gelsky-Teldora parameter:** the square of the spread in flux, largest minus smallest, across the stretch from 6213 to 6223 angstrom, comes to 0.2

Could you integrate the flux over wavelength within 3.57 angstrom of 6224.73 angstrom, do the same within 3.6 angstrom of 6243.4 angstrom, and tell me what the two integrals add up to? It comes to 303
